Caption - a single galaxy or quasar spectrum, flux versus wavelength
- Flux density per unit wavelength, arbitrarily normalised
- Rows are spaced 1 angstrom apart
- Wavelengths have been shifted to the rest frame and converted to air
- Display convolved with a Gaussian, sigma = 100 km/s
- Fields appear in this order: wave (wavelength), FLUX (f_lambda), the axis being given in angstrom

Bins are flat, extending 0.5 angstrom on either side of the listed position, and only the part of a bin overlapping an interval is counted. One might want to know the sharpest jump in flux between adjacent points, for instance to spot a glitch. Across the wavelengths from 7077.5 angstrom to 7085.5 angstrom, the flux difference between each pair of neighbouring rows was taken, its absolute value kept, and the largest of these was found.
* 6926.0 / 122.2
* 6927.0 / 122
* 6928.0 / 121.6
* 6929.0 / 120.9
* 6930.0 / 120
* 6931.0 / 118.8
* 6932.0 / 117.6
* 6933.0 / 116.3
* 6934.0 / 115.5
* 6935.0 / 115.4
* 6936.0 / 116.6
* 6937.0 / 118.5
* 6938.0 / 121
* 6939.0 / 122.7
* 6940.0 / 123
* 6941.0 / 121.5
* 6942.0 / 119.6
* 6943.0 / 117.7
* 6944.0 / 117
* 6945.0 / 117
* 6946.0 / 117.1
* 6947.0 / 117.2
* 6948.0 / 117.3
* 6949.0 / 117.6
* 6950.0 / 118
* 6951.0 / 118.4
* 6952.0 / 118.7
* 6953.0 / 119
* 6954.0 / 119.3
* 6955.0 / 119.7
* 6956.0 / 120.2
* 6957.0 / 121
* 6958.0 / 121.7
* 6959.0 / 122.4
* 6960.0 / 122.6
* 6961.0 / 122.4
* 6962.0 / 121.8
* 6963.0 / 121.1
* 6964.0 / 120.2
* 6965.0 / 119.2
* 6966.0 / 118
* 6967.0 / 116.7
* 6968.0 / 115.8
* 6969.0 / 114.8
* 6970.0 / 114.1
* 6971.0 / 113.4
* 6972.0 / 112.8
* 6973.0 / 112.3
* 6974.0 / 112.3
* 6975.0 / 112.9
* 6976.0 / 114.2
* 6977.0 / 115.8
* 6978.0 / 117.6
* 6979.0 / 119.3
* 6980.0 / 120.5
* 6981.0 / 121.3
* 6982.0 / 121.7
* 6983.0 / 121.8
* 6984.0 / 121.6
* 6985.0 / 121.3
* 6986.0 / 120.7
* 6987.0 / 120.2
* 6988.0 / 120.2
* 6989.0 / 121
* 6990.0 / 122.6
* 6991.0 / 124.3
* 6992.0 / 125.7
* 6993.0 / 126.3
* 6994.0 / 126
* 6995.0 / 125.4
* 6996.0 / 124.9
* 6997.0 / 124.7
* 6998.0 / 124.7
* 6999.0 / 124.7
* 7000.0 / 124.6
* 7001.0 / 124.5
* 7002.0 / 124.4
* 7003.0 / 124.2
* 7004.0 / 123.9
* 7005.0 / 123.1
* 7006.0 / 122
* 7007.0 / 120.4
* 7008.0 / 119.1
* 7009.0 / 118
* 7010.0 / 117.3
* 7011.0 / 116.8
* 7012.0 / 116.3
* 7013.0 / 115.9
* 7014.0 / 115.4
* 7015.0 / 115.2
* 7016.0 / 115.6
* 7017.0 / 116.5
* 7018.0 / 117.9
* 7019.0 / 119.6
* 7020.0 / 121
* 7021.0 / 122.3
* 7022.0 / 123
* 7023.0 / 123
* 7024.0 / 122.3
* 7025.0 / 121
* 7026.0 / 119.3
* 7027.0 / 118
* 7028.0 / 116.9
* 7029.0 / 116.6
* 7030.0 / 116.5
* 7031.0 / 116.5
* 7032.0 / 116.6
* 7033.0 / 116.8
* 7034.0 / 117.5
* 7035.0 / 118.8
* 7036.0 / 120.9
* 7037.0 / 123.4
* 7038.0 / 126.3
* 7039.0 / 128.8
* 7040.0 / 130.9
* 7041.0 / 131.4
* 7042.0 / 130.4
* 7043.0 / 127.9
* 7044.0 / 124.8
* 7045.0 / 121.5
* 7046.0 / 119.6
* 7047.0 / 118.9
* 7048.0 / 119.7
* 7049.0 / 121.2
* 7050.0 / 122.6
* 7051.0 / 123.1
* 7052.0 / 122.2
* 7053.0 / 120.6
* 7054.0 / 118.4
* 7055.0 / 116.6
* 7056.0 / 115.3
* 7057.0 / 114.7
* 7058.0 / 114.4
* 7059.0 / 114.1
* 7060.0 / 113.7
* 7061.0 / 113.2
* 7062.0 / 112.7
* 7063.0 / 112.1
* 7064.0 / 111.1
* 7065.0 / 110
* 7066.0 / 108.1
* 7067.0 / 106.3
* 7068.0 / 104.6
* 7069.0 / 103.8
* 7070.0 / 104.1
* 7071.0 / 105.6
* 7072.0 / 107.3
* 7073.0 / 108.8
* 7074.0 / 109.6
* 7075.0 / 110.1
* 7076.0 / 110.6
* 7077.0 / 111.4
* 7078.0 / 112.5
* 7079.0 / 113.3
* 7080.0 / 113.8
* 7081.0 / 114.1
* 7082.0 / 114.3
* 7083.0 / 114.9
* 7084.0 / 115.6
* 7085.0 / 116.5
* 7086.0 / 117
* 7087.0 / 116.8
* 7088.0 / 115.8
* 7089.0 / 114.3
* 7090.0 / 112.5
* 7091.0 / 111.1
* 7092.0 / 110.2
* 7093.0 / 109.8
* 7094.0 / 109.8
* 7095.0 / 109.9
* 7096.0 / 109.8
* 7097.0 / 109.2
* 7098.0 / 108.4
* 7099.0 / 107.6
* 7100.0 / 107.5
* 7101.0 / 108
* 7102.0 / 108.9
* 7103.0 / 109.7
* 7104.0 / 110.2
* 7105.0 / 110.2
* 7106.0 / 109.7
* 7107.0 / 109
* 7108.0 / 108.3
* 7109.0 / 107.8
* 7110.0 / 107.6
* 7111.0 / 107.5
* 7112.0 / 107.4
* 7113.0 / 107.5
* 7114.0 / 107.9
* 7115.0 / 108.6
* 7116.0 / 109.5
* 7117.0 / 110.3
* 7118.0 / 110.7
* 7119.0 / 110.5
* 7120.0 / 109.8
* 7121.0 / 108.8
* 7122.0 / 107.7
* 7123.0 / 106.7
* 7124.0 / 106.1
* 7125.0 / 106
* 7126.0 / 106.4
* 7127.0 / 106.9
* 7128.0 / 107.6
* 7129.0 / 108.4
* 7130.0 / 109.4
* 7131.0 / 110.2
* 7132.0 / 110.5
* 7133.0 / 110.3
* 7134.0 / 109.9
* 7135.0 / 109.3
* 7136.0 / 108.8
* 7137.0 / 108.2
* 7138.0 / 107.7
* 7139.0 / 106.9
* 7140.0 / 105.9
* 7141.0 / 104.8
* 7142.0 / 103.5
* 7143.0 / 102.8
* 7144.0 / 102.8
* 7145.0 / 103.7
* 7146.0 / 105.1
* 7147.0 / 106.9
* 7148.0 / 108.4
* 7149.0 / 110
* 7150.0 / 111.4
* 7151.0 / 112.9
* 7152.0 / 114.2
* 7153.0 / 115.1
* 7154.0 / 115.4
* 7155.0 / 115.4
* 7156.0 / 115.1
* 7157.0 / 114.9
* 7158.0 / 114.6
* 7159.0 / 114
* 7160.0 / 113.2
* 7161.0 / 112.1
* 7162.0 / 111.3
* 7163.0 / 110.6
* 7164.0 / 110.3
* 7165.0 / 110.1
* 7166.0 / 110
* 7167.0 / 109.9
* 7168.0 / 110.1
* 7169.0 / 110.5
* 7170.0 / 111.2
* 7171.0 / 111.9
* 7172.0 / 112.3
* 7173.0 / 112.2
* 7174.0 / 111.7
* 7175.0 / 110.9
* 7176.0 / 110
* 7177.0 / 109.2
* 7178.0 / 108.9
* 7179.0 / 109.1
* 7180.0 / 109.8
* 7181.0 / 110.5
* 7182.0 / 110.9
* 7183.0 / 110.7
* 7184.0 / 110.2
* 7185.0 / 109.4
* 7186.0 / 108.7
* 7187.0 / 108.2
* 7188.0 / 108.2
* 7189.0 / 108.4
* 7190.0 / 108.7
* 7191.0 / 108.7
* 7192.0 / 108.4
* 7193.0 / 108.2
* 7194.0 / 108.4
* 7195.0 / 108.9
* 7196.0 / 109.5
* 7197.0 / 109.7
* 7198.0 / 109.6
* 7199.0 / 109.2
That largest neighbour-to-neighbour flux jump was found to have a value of 0.90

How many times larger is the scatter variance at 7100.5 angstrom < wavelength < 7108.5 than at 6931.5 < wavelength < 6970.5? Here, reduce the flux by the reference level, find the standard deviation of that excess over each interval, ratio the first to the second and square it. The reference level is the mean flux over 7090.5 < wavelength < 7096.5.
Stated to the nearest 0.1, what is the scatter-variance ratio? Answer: 0.1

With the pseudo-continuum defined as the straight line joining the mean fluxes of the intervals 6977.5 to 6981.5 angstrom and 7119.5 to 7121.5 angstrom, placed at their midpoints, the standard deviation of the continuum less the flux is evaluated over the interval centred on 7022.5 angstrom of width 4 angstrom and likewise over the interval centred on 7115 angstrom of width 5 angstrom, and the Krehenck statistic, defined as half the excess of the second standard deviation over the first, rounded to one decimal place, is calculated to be 0.4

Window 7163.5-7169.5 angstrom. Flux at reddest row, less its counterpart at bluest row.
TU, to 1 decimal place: 0.2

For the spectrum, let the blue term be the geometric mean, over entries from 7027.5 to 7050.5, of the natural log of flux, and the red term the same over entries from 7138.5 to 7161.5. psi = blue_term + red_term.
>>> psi 9.50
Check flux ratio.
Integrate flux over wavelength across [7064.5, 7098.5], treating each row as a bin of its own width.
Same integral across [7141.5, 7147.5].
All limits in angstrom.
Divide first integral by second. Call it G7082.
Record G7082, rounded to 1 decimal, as 6.0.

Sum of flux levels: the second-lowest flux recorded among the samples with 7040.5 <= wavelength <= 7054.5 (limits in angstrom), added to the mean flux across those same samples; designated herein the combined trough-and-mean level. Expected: 242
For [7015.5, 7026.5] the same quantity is 237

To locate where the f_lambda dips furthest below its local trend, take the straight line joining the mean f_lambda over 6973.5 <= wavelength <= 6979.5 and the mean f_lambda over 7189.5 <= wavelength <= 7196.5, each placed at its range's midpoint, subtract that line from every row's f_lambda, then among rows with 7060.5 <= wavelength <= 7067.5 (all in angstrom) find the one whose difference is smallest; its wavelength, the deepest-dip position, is 7067.0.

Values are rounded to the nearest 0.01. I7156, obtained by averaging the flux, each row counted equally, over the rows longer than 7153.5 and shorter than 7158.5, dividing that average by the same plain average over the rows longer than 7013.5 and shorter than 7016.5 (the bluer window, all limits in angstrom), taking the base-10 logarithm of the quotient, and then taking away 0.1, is -0.10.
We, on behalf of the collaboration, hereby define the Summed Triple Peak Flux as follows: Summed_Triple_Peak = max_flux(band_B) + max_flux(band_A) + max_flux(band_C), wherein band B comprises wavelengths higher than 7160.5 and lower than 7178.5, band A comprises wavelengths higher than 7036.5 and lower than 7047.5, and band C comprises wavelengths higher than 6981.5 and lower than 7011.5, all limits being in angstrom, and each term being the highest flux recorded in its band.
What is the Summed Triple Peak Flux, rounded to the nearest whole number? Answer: 370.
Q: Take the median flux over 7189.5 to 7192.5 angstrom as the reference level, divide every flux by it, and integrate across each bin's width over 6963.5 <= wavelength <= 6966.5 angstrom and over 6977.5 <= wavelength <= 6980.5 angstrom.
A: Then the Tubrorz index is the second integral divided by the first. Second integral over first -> 1.00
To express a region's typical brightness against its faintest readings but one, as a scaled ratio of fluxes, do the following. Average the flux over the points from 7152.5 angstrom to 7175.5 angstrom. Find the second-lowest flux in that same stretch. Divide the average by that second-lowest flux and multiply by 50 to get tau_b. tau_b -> 51.0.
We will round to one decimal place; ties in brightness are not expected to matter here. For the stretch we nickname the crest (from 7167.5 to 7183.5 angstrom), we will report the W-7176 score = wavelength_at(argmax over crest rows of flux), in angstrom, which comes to 7172.0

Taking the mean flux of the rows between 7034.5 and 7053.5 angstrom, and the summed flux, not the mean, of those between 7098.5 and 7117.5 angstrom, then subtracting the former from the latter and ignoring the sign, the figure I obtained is 1939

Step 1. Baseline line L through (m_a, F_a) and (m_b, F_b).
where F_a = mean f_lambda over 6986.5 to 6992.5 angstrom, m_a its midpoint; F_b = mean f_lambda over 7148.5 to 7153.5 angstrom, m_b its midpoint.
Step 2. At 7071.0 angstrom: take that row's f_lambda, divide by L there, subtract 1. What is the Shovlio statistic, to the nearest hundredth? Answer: -0.10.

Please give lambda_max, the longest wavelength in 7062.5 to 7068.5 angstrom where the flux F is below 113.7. 7068.0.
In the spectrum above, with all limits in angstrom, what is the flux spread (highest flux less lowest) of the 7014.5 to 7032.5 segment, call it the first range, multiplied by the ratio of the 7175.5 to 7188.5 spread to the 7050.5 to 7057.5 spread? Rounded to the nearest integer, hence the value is 3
